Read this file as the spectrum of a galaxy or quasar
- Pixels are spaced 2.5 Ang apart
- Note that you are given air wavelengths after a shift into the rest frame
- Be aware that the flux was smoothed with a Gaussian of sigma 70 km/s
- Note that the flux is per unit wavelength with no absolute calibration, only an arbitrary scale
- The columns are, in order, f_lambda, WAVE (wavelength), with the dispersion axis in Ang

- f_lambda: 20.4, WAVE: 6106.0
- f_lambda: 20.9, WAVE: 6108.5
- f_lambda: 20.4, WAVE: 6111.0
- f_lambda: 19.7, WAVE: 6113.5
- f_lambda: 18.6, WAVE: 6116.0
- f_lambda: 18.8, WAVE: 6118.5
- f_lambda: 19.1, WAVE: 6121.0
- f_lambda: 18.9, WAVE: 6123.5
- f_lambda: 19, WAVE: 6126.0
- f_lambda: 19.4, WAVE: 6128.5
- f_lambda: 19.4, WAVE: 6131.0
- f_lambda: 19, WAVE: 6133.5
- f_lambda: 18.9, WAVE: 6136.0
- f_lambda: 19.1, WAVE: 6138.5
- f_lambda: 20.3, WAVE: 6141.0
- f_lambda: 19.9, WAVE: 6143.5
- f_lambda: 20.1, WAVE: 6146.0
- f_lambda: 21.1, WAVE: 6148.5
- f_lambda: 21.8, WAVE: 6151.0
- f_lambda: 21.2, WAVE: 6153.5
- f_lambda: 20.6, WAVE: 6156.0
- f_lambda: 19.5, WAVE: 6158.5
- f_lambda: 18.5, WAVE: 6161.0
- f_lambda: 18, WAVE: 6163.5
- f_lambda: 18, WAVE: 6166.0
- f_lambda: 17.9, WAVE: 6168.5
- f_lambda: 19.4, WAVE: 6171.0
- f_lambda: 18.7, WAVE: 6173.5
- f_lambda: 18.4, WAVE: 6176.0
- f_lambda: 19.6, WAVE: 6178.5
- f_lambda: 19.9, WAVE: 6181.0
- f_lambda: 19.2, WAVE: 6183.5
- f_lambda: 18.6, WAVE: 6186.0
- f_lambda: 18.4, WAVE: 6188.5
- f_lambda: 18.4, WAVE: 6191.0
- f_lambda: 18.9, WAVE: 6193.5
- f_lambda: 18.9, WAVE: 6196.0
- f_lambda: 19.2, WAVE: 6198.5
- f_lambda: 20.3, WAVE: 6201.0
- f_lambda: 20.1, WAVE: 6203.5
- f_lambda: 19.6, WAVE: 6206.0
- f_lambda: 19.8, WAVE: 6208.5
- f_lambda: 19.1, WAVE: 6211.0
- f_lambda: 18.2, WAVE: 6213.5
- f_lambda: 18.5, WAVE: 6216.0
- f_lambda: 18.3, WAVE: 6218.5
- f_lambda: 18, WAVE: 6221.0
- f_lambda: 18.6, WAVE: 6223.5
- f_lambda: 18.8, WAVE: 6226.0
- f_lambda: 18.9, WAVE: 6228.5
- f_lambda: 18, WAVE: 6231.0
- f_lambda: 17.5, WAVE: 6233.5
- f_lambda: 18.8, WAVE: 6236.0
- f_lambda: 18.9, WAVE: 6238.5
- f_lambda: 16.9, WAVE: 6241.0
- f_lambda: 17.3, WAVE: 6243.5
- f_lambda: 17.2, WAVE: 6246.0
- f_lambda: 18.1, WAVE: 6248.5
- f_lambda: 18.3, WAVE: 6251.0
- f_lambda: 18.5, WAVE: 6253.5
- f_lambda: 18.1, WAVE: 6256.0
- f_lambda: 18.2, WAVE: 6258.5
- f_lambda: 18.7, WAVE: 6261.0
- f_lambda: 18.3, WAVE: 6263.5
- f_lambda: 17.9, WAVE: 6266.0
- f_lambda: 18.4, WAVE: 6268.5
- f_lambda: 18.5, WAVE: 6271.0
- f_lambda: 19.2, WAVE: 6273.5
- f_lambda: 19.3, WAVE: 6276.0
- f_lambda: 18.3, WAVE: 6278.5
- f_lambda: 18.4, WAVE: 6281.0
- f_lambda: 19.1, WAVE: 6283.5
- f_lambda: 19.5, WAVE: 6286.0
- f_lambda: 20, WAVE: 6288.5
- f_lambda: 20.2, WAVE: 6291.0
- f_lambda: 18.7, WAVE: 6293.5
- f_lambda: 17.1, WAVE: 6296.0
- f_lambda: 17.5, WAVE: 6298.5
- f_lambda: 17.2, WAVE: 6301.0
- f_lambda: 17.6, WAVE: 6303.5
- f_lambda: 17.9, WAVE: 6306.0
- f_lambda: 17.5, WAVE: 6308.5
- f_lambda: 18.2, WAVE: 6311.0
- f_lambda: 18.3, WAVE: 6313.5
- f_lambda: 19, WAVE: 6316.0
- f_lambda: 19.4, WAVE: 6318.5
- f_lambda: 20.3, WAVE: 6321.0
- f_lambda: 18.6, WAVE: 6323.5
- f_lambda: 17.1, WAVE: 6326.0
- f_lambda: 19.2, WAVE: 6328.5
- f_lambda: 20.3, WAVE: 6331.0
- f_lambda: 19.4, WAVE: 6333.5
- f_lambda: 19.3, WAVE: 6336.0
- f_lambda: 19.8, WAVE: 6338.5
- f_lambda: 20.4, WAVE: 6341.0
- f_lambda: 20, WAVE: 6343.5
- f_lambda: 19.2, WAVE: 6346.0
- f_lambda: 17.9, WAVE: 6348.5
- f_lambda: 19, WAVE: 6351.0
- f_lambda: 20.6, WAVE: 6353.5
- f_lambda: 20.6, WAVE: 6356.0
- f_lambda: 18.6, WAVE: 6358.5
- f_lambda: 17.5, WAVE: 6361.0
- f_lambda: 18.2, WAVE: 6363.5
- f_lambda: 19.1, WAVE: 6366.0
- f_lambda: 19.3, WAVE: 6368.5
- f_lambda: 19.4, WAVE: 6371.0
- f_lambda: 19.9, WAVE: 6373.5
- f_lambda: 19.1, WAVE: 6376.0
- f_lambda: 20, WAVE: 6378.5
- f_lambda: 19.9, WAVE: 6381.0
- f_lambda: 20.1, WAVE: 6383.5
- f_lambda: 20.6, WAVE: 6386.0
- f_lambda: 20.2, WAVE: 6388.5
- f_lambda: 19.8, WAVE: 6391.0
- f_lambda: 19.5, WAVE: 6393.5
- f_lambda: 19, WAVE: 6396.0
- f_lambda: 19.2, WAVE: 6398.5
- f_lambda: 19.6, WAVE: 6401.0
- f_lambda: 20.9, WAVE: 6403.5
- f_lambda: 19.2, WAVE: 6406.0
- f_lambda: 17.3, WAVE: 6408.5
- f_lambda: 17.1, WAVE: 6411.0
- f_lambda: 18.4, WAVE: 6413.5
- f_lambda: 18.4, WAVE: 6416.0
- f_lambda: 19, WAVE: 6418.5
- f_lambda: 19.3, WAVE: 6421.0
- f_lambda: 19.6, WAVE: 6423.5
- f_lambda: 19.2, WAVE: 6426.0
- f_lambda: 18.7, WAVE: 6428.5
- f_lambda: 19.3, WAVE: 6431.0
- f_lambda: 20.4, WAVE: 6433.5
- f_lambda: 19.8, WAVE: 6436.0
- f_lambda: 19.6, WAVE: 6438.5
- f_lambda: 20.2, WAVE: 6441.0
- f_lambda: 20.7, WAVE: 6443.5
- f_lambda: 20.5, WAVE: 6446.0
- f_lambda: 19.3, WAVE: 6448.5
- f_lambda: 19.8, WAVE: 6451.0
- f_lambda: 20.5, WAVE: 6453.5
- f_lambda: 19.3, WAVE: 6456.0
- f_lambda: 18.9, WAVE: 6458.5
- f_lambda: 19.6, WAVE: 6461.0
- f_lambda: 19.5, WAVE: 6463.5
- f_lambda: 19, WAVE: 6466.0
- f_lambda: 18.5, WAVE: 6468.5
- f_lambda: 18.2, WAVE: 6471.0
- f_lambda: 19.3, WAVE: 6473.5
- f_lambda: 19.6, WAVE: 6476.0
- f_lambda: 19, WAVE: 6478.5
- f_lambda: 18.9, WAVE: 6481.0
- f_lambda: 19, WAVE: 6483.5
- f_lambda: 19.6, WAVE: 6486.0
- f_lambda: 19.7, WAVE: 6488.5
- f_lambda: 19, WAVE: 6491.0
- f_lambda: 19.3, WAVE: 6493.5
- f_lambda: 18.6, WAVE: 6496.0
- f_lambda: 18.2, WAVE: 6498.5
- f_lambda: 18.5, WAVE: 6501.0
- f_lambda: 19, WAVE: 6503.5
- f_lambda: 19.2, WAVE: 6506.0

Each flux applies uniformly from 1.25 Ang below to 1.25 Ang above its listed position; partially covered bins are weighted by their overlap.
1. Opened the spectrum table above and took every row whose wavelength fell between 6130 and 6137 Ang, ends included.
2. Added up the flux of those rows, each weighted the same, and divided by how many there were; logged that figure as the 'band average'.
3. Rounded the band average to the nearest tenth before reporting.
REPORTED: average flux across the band 19.1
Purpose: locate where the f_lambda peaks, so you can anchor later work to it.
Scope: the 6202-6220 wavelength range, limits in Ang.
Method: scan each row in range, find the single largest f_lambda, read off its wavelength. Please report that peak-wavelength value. 6203.5 Ang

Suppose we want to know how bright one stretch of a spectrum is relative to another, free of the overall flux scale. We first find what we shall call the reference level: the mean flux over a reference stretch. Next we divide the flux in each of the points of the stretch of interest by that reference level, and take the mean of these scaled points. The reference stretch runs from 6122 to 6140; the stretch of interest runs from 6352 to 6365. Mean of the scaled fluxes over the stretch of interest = 1.00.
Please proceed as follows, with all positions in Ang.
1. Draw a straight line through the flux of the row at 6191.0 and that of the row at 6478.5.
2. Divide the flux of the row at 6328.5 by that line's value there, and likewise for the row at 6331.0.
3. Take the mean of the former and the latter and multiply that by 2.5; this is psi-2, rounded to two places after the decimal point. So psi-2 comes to 2.64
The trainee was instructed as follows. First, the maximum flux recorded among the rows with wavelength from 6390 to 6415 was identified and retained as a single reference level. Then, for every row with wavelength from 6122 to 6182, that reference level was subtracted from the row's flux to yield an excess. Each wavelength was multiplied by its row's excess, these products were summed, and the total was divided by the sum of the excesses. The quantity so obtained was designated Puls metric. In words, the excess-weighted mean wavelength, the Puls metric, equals 6154.0 Ang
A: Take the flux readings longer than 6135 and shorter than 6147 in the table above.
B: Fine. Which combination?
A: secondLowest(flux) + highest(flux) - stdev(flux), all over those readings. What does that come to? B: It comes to 38.8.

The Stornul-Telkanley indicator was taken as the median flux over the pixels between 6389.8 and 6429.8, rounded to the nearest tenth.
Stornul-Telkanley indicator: 19.2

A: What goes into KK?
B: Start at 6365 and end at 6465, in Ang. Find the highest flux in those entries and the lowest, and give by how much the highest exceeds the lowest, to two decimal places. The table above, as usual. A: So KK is 3.80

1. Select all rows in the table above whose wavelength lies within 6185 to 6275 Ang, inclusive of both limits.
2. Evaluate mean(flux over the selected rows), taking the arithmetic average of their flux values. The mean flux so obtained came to 18.5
